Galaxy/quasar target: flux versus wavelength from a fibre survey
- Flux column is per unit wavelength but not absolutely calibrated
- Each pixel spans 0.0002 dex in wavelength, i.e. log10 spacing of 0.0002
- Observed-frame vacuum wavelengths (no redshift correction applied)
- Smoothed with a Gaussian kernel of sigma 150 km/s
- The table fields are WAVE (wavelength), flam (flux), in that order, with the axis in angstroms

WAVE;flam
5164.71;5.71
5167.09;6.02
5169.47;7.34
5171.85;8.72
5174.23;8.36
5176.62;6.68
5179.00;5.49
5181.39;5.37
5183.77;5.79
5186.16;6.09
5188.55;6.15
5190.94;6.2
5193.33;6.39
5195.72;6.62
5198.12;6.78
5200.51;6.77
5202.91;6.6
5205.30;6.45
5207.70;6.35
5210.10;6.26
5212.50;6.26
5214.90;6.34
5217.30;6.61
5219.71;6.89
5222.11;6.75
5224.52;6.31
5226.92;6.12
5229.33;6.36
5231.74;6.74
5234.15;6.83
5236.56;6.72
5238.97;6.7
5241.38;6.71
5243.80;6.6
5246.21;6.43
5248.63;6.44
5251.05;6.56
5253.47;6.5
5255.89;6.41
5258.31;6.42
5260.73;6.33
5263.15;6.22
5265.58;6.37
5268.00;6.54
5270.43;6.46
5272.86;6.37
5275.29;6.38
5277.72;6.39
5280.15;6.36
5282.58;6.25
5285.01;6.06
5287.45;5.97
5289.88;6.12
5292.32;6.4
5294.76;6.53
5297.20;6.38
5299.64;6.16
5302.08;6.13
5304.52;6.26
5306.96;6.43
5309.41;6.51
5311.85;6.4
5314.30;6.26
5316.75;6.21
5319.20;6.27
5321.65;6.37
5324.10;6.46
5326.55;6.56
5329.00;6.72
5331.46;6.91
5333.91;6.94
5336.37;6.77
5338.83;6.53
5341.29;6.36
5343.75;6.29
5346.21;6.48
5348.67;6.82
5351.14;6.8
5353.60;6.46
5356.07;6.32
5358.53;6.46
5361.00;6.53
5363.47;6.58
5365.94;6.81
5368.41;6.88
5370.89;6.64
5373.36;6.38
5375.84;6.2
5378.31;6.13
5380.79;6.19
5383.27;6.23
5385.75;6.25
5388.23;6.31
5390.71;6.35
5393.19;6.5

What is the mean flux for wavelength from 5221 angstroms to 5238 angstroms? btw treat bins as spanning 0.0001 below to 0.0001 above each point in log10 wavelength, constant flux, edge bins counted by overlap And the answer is 6.55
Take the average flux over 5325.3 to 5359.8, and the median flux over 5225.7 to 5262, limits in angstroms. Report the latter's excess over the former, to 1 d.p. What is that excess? -0.1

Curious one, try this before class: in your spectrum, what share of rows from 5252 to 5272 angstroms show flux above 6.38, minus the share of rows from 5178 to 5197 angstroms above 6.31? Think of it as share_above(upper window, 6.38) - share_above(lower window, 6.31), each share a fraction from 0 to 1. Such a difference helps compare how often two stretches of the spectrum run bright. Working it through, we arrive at 0.4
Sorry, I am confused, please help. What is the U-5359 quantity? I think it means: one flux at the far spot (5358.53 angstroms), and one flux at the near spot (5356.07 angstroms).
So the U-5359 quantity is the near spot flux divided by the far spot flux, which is 0.98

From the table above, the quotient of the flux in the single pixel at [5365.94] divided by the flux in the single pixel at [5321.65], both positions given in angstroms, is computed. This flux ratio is 1.069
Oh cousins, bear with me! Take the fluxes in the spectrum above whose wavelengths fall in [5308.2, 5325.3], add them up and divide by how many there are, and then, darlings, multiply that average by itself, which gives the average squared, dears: 40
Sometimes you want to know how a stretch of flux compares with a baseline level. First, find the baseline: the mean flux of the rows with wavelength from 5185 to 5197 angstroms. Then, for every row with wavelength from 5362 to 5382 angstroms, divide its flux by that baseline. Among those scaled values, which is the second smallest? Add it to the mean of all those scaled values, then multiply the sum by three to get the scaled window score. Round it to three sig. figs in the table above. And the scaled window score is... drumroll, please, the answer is 6.04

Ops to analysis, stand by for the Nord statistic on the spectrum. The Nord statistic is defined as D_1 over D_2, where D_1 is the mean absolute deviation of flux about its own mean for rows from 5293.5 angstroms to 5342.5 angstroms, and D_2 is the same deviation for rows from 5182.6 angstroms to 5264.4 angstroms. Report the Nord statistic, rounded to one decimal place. 0.9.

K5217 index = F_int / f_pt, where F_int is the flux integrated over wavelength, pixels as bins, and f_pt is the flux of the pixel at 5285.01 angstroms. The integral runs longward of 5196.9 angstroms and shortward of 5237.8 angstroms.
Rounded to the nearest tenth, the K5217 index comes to 44.1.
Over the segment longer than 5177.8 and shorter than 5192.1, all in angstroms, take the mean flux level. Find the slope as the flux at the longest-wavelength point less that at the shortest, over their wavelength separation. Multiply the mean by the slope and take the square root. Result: 0.59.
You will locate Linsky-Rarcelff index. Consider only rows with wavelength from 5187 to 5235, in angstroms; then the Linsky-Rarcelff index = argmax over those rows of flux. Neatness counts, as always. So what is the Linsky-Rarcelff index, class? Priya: 5219.71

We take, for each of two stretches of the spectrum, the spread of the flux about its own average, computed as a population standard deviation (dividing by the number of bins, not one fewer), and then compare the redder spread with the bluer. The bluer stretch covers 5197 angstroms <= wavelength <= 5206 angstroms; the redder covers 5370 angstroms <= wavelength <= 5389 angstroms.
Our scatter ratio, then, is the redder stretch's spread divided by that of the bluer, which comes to 1.1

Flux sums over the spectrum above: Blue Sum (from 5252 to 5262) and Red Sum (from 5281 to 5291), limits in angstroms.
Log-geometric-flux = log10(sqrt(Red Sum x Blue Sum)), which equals 1.40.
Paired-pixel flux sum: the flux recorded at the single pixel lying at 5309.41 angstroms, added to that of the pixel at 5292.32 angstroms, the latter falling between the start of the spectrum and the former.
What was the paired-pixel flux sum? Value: 12.9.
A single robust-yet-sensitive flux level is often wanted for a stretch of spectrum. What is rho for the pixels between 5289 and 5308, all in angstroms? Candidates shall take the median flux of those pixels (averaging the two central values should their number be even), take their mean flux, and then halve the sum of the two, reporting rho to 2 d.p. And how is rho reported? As 6.31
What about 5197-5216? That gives 6.44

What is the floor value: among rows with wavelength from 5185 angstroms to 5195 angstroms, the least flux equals 6.09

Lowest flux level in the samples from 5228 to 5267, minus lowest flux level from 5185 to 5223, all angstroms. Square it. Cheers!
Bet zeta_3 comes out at 0.017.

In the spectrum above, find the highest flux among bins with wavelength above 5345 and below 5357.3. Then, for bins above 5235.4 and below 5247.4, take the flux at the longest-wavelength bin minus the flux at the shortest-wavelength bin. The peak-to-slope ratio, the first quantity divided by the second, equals -24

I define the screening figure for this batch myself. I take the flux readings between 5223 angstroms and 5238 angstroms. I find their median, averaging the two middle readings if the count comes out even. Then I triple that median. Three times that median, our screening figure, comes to 19.6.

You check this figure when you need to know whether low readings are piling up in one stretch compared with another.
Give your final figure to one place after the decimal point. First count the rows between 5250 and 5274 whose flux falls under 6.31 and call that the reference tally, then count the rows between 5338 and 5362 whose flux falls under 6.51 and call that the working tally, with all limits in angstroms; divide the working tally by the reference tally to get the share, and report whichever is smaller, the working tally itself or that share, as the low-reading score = 6.0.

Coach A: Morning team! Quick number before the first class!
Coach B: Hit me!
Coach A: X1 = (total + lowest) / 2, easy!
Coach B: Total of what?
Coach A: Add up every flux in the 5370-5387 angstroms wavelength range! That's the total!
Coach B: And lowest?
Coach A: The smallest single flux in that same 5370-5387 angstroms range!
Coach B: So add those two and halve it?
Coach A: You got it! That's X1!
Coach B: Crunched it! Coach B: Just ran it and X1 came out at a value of 25.1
